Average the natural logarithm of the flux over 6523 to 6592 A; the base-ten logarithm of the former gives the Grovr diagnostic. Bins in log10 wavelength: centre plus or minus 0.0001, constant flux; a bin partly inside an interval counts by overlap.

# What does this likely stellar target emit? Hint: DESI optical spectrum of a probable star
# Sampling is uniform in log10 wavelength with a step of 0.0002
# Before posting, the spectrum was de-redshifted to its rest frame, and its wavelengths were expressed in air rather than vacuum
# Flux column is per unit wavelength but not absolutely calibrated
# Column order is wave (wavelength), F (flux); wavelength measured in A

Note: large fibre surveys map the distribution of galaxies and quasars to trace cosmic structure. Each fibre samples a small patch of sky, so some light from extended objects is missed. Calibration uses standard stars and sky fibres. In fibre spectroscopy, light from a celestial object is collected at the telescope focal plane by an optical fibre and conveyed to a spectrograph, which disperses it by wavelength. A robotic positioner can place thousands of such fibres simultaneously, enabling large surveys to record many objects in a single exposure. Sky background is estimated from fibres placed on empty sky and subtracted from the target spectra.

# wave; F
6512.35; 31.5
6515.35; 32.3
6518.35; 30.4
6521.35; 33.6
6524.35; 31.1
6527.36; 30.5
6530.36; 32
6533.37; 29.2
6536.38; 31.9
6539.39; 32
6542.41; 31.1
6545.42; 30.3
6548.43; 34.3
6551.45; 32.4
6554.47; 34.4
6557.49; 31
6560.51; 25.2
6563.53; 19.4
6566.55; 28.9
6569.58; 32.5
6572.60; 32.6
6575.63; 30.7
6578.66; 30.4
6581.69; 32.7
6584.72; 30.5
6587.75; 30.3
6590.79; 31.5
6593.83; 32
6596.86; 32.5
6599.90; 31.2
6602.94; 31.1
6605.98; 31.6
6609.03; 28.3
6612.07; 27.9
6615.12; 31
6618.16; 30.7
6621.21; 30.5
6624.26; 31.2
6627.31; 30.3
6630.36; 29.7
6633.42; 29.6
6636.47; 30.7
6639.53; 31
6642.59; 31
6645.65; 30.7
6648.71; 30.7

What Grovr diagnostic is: 0.534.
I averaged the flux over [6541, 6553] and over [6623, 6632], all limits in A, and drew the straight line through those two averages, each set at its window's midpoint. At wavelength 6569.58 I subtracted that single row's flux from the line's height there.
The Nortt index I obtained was -0.9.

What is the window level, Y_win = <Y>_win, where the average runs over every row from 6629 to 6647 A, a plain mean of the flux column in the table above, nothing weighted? 30.4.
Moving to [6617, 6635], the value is 30.3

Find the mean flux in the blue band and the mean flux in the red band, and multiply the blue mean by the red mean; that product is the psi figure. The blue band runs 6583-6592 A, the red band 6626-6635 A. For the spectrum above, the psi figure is 919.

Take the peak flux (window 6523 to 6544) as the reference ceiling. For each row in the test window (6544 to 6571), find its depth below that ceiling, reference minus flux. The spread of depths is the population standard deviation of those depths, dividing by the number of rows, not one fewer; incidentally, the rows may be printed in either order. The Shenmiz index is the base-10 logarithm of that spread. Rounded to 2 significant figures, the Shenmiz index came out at 0.66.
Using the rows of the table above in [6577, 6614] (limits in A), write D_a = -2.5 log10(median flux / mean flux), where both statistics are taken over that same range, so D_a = -0.011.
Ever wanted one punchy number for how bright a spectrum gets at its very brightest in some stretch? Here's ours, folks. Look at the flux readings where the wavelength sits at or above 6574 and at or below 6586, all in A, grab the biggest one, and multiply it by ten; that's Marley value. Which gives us 327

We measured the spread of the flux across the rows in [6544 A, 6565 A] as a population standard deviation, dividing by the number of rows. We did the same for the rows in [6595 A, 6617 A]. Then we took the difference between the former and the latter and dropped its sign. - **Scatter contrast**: 3.5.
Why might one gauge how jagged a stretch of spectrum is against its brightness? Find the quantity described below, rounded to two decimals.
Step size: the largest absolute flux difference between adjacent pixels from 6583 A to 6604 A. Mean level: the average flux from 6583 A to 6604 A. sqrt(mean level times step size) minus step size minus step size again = 3.78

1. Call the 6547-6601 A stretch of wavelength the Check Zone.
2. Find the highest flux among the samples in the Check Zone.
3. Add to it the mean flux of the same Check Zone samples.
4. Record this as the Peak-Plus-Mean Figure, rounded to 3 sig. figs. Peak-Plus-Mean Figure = 65.1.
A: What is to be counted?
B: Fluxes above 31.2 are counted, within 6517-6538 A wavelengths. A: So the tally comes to 3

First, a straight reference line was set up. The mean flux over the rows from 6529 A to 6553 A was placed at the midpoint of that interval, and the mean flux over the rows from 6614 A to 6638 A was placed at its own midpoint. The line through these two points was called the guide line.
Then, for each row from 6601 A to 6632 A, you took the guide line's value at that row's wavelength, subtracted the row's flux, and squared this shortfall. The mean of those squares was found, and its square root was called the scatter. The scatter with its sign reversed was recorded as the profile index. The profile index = -1.2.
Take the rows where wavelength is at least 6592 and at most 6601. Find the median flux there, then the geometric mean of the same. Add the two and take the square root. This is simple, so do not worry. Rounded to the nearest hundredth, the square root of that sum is 7.99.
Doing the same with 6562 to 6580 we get 7.69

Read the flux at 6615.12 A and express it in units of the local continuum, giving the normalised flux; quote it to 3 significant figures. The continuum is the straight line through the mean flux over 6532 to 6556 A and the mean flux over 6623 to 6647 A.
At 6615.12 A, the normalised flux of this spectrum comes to 1.01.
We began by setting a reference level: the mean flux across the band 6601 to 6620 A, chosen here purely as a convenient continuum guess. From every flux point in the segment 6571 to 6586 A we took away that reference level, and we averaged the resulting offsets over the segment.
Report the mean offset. 1.3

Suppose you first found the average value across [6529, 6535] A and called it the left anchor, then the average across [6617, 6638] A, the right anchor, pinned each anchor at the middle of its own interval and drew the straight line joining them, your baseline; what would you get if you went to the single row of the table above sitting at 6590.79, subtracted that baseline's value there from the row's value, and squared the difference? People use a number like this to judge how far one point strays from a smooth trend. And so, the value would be 1.1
